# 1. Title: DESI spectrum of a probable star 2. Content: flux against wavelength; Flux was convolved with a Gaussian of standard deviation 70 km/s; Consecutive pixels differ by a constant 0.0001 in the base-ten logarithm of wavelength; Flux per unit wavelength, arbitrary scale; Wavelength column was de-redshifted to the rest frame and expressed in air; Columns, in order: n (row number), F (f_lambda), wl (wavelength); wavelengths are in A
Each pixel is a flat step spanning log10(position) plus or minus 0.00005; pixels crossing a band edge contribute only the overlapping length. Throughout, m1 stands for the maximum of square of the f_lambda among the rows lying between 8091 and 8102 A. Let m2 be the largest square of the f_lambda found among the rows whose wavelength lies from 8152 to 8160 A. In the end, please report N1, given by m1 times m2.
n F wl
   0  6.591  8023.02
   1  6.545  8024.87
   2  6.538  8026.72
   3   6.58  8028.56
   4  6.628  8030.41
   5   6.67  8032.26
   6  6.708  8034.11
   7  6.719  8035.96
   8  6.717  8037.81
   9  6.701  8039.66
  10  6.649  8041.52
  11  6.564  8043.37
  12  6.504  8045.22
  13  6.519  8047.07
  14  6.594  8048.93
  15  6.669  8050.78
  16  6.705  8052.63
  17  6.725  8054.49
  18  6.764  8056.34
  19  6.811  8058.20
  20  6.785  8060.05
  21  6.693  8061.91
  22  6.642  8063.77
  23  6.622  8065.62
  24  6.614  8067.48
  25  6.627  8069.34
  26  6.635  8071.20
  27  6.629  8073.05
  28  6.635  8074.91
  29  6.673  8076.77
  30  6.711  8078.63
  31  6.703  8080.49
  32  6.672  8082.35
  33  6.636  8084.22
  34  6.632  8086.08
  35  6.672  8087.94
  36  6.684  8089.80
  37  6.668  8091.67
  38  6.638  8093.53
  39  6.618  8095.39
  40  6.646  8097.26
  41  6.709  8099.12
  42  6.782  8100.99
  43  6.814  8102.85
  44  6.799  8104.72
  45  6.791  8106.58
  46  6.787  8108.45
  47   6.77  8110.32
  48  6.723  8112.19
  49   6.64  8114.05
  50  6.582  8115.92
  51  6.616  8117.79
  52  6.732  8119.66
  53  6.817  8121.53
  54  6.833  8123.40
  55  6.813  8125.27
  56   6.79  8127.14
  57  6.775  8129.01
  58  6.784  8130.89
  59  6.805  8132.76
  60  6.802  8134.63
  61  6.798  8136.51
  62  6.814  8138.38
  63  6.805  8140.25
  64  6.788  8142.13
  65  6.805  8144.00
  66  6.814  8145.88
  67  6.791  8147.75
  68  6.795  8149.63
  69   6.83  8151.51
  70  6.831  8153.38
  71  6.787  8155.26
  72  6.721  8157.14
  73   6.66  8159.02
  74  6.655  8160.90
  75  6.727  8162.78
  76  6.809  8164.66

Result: 2146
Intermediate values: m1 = 46.0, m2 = 46.7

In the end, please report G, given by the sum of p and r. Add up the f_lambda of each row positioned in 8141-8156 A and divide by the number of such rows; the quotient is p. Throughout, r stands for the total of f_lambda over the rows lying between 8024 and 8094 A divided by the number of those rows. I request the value 13.46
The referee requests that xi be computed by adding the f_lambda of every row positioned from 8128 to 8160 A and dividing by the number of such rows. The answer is 6.79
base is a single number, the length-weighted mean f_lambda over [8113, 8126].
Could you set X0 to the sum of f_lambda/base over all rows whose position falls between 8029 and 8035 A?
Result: 2.98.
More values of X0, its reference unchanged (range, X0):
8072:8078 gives 2.97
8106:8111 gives 3.03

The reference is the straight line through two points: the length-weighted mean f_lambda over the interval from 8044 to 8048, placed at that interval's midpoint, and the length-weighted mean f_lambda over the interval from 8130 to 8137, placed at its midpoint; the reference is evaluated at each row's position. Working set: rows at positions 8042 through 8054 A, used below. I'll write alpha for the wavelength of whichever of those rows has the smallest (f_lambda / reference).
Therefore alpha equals 8045.22 A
